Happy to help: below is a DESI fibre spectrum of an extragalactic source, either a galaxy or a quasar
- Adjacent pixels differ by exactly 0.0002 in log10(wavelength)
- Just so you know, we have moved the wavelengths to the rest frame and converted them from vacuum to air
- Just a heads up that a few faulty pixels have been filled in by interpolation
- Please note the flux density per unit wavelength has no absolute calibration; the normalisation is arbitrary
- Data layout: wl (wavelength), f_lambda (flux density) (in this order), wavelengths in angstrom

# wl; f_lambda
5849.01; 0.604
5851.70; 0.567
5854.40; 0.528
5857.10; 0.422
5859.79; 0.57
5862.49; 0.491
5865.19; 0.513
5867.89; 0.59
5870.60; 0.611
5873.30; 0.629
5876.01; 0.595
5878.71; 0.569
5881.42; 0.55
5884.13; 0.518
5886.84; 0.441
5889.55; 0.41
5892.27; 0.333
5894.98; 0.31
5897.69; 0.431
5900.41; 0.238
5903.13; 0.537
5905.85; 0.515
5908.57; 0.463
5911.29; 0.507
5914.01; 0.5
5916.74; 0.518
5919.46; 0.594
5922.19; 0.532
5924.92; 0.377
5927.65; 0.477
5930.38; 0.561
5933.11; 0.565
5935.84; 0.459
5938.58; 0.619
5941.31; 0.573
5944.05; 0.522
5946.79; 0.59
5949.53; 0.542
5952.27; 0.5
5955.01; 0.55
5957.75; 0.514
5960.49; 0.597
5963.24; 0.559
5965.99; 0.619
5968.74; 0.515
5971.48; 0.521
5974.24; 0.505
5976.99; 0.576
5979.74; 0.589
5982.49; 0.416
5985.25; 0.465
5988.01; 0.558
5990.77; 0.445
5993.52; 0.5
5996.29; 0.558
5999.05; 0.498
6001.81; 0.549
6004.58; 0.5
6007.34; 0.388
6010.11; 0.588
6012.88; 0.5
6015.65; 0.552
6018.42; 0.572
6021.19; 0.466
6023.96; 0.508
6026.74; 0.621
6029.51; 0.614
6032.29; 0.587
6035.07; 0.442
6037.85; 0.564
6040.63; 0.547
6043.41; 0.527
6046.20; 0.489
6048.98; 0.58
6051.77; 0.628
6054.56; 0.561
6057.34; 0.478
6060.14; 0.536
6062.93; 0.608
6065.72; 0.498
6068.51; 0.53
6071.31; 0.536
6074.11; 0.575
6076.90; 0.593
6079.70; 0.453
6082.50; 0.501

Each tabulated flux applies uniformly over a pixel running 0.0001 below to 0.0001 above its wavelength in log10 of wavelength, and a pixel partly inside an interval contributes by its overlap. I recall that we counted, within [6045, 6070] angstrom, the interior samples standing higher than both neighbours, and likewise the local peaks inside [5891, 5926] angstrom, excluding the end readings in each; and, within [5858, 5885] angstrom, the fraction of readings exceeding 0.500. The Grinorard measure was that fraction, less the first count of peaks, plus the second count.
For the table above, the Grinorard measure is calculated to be 2.9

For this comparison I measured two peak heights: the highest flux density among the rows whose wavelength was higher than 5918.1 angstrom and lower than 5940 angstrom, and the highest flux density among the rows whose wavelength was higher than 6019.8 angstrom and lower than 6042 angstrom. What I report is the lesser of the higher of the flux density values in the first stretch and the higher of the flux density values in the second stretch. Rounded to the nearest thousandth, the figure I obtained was 0.619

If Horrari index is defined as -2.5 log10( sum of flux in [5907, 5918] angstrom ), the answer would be -0.746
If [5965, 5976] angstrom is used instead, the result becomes -0.836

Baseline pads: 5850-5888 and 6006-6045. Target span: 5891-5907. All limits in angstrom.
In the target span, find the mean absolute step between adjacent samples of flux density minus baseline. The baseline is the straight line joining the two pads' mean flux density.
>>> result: 0.13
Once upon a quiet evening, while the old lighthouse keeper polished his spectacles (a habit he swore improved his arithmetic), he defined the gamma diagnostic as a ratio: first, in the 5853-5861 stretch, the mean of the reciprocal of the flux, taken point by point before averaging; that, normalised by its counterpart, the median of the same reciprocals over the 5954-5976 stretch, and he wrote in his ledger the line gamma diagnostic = 1.07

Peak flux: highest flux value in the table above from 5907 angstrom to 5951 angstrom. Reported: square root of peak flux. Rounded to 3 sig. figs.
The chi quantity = 0.787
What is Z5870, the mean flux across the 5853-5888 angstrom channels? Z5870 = 0.541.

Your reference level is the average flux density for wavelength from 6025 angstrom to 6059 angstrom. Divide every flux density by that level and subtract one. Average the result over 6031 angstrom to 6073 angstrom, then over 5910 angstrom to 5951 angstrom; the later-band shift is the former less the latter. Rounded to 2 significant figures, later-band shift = 0.021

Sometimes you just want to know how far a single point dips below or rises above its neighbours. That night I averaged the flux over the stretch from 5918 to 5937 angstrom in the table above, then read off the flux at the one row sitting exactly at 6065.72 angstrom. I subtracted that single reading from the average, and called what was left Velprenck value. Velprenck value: 0.01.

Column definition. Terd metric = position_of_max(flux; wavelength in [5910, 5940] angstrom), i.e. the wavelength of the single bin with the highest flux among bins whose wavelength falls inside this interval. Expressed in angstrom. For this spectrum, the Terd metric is 5938.58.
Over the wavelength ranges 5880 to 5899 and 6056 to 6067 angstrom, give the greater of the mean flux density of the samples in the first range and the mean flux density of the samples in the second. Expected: 0.530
